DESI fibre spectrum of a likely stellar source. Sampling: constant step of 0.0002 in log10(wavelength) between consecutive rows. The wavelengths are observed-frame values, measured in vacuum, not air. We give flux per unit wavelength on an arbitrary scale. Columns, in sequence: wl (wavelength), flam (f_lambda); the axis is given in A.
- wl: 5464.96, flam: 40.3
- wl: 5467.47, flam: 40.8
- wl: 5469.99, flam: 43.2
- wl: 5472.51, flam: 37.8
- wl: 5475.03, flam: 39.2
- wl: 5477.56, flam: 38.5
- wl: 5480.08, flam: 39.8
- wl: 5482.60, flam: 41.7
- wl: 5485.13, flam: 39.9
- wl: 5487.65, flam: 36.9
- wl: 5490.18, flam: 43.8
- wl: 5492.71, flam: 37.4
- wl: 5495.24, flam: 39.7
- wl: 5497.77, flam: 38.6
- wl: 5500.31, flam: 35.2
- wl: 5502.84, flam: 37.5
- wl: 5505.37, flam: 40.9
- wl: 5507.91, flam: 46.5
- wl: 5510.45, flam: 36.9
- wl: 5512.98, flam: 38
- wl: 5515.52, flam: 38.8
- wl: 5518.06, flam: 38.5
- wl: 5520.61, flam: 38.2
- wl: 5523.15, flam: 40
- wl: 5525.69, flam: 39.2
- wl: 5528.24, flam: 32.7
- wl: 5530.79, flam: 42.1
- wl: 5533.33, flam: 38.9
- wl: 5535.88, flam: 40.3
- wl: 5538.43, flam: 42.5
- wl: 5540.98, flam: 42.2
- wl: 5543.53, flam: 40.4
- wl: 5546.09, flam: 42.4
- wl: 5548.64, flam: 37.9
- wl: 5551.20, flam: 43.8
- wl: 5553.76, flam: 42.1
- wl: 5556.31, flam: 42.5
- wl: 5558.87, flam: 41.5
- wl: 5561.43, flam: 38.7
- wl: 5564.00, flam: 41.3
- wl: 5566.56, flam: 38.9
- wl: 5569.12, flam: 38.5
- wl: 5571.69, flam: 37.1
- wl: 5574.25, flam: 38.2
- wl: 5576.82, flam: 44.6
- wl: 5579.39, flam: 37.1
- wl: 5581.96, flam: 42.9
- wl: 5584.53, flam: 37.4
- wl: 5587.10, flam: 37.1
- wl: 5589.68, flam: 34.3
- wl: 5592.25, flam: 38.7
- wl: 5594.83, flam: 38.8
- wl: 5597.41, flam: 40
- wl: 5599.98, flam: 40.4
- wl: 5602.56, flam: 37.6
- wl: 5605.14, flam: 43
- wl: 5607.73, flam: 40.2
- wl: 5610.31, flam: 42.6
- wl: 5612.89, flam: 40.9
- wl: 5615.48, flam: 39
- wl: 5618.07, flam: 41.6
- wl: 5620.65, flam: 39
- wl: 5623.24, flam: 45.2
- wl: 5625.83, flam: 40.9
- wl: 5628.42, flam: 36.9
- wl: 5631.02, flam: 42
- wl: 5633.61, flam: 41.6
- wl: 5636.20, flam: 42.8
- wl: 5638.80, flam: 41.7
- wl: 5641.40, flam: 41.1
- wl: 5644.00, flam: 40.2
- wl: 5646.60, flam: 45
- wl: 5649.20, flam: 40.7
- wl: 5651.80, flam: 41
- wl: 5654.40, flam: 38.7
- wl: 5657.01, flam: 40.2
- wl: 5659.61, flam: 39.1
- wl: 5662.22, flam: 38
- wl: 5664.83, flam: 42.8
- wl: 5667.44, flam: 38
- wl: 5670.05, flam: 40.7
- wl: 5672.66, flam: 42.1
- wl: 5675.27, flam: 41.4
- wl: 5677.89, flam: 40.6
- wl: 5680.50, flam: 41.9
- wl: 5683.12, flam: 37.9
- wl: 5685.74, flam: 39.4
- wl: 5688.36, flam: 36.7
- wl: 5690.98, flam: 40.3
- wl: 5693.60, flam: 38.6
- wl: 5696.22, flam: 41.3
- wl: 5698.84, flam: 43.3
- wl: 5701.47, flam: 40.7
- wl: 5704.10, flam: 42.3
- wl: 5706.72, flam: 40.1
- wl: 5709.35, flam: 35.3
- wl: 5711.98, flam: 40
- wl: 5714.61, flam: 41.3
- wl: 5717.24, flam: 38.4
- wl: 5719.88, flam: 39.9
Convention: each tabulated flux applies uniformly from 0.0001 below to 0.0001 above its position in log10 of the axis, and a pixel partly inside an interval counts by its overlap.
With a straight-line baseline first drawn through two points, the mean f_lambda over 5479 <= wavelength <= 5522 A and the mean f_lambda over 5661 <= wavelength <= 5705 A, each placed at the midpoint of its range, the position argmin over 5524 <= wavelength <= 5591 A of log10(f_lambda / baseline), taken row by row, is 5528.24 A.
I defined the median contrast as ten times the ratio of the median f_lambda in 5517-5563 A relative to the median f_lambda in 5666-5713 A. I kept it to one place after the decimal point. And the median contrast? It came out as 10.0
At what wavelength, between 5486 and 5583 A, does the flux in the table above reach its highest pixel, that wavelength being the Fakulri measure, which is 5507.91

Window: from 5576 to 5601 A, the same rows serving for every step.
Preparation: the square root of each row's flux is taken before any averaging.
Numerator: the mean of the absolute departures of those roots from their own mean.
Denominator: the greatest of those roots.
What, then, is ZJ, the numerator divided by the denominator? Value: 0.0271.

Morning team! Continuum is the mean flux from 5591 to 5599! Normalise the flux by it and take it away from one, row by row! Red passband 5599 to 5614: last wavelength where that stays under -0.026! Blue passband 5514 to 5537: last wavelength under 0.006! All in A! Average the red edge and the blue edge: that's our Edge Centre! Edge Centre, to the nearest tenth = 5574.4 A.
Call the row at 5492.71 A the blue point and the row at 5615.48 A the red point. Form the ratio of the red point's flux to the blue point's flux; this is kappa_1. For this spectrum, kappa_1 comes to 1.04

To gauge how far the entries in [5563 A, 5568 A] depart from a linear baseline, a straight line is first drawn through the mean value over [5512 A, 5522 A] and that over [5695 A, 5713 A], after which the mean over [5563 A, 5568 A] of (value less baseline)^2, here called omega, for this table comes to 3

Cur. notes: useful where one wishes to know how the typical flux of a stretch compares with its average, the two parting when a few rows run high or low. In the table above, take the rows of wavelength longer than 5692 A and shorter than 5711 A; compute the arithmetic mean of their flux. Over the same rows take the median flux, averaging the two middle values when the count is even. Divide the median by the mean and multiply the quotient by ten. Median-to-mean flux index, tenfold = 10.12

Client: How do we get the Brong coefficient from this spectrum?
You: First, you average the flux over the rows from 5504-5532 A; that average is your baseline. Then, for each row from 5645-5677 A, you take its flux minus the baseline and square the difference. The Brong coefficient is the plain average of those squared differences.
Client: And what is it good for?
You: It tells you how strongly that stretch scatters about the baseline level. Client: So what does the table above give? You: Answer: 5.8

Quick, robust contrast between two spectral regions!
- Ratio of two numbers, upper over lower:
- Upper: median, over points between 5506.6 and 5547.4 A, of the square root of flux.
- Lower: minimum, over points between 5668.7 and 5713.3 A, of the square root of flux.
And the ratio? 1.06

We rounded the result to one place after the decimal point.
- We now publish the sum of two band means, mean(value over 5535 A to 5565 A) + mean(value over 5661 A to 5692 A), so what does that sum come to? 81.3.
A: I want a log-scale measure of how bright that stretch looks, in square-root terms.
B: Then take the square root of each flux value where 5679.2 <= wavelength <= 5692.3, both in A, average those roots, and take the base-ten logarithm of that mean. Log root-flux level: 0.797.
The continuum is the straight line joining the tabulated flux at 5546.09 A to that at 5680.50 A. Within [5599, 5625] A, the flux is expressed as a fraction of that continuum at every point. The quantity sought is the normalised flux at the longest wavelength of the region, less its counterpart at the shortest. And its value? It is 0.12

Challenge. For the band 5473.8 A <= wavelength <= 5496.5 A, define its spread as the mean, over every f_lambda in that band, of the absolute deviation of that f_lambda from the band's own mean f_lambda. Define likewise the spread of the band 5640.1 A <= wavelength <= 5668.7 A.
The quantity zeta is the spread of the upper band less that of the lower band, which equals 0.1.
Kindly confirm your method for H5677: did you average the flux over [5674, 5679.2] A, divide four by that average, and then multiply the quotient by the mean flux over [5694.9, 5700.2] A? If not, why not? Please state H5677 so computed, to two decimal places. 4.13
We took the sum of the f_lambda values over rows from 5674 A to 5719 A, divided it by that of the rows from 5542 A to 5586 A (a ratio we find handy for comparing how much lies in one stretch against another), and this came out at 0.99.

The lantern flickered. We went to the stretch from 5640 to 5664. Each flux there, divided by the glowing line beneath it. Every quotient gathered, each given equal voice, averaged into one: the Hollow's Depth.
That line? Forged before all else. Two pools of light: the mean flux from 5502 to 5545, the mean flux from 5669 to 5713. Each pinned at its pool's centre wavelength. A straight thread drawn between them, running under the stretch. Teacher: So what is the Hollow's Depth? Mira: 1.01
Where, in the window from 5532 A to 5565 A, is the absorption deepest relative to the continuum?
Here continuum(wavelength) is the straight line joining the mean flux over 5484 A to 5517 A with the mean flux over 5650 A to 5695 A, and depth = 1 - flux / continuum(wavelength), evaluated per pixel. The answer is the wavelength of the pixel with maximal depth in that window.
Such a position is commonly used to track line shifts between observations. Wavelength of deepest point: 5548.64 A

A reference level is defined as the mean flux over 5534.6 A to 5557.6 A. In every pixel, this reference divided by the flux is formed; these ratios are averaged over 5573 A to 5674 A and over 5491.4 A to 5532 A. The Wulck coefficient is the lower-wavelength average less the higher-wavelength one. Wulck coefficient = 0.043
